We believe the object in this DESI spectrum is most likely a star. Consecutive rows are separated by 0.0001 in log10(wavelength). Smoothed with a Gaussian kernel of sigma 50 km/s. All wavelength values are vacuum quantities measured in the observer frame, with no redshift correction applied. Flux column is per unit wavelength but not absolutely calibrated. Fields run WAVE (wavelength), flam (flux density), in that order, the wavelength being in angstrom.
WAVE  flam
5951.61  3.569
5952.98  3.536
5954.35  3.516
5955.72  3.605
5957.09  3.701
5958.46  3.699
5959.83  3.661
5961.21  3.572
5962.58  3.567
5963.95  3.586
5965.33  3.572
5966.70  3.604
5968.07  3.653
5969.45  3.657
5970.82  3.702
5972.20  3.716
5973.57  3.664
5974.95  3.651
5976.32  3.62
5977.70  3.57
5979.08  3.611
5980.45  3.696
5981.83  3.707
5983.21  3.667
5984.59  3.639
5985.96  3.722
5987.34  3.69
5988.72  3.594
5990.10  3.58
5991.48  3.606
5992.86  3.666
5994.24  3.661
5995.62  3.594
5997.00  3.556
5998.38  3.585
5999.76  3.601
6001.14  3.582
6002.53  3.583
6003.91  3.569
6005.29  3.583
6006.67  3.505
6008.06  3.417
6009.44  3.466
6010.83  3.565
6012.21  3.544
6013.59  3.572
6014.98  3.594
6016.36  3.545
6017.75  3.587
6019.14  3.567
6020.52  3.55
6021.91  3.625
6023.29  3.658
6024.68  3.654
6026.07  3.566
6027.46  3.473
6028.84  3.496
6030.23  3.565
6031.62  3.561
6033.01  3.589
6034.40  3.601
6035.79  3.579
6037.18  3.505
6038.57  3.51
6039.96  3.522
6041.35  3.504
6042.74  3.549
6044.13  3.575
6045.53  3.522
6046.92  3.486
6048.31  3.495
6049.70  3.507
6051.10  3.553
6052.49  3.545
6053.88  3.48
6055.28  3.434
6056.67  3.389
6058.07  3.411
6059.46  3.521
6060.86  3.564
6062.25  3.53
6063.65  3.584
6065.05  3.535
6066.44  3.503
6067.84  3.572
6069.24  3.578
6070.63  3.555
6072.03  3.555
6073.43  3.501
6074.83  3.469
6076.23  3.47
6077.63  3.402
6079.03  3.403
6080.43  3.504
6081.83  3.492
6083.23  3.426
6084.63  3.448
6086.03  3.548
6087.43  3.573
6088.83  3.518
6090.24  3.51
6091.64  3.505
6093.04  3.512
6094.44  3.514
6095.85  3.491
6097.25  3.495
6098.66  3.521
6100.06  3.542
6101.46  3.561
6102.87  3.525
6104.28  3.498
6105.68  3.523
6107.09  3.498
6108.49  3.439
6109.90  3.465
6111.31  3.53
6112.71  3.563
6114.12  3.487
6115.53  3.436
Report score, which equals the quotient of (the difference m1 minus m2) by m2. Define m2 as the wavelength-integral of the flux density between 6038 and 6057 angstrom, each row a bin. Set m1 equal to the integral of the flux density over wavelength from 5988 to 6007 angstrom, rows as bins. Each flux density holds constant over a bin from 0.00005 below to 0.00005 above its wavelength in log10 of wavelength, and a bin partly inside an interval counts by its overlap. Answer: 0.024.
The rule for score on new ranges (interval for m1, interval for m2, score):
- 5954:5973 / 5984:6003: 0.004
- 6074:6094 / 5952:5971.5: -0.012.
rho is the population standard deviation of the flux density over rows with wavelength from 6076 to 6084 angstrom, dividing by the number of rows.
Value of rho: 0.041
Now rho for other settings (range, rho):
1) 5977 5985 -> 0.048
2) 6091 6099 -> 0.011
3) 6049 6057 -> 0.059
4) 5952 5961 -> 0.074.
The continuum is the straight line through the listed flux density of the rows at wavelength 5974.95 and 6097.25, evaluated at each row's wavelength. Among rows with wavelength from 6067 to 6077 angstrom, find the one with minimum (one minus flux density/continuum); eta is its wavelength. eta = 6069.24 angstrom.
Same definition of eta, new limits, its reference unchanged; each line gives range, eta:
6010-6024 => 6023.29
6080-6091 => 6087.43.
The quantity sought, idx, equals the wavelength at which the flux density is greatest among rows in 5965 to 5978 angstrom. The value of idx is 5972.20 angstrom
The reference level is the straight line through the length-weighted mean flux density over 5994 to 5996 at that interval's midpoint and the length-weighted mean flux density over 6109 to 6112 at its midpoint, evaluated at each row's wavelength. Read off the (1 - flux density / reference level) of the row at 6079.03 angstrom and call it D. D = 0.034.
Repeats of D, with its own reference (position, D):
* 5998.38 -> 0.010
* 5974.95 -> 0.000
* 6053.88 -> 0.021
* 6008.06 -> 0.053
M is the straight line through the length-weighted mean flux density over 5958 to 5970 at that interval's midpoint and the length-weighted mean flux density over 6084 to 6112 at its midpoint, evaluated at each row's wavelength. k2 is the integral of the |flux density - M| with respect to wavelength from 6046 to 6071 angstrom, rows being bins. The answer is 1.2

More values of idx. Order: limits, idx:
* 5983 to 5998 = 5985.96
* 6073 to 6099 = 6087.43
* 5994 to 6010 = 5994.24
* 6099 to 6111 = 6101.46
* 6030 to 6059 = 6034.40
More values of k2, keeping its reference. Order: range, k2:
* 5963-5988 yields 1.4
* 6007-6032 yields 1.2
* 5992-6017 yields 0.9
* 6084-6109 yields 0.6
